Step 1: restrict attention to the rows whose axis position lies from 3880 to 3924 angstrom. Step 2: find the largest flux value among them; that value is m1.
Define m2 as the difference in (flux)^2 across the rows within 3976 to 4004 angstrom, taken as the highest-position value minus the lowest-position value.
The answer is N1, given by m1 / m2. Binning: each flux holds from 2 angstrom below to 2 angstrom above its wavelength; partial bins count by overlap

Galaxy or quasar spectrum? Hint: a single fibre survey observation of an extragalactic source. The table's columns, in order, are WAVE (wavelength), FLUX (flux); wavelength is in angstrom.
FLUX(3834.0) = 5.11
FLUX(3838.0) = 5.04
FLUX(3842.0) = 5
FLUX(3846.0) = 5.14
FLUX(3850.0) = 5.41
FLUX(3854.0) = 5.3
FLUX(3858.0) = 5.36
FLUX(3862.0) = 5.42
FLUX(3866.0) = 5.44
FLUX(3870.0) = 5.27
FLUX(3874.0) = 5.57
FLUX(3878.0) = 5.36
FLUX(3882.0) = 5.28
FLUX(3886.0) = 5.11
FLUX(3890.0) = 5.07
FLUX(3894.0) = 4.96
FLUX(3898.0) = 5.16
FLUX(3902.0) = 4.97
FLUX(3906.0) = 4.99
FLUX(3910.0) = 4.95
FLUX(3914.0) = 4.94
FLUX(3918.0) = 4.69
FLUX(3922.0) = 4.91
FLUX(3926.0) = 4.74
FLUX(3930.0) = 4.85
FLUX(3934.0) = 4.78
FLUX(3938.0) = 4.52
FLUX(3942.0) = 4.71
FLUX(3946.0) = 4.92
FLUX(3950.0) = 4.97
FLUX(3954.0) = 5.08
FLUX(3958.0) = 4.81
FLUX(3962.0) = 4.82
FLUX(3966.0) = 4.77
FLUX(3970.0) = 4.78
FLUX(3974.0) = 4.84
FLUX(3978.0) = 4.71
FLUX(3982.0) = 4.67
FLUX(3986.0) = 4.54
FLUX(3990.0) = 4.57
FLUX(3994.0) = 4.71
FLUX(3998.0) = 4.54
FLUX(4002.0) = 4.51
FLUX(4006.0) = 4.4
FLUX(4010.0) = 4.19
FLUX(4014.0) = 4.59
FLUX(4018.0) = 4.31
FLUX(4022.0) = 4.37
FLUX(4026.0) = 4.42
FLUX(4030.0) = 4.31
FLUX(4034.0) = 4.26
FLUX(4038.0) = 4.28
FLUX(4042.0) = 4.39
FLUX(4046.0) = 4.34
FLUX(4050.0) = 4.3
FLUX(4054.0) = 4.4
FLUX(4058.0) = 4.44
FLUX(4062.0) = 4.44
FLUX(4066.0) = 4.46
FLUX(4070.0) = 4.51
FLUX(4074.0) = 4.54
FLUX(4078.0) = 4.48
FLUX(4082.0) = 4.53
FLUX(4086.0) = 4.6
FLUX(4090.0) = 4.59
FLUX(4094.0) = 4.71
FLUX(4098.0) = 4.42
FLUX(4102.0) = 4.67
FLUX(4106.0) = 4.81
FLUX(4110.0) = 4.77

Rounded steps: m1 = 5.28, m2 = -2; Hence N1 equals -2.9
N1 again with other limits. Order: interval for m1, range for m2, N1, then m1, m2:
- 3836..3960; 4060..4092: 4.1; 5.57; 1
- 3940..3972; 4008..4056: 2.8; 5.08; 2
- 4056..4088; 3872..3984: -0.5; 4.6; -9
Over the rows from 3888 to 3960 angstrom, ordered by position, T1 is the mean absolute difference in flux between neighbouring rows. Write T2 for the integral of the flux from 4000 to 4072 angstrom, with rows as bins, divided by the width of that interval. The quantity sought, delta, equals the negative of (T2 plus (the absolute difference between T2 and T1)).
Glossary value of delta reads -8.6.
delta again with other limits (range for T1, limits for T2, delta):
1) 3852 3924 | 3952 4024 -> -9.1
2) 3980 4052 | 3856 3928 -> -10.1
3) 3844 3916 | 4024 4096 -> -8.8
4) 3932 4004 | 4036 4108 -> -8.9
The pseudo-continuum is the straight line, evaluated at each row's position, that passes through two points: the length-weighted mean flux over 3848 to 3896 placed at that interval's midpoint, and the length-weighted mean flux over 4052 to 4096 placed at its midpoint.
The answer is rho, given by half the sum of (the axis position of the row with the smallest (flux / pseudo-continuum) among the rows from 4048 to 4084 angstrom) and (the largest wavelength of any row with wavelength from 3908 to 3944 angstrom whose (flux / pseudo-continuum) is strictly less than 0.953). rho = 3996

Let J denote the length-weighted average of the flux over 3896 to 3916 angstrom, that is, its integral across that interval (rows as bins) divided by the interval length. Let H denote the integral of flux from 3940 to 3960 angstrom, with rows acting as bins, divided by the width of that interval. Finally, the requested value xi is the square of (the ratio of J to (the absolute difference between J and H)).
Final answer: 2313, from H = 4.9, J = 5.00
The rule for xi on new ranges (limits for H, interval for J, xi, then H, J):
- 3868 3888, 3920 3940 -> 73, 5.3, 4.76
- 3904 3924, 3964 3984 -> 1121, 4.9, 4.75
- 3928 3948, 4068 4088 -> 409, 4.8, 4.53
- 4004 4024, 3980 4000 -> 387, 4.4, 4.61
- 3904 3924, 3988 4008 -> 169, 4.9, 4.55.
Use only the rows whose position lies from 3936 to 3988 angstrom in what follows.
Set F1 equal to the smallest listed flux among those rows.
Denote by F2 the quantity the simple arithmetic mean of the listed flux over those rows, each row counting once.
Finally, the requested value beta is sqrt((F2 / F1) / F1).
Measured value 0.484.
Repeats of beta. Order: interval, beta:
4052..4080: 0.480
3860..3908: 0.460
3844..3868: 0.450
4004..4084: 0.501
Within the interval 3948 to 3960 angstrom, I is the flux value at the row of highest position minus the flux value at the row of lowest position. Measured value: -0.16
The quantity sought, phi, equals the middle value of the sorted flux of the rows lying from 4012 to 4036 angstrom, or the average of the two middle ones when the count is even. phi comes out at 4.34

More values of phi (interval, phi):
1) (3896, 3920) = 4.96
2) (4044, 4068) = 4.42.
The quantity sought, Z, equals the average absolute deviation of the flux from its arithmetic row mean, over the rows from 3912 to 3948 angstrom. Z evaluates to 0.11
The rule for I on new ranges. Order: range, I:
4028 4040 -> -0.03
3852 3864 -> 0.12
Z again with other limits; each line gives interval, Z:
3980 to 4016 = 0.11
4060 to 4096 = 0.06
